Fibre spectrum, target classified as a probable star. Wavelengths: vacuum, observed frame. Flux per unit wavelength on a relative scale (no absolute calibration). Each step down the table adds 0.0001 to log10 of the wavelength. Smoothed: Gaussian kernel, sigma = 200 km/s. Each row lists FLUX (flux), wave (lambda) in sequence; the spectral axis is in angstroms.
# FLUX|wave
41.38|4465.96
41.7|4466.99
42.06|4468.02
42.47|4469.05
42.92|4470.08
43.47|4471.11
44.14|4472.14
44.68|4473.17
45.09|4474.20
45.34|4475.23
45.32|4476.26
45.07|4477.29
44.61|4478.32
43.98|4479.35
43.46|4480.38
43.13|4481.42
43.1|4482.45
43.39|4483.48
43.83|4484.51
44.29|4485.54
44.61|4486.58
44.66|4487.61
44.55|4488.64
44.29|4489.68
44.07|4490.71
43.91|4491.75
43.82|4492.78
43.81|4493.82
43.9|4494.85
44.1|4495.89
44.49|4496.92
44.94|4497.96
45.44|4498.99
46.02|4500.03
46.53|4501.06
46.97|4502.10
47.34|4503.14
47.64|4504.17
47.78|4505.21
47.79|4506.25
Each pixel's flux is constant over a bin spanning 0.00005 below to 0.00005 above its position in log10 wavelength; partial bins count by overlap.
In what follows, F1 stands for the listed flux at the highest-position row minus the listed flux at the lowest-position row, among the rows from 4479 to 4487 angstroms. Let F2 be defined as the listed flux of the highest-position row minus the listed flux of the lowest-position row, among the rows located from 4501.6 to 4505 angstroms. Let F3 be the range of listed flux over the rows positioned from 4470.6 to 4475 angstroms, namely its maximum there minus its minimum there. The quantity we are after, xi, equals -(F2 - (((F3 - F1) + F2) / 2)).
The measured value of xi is 0.2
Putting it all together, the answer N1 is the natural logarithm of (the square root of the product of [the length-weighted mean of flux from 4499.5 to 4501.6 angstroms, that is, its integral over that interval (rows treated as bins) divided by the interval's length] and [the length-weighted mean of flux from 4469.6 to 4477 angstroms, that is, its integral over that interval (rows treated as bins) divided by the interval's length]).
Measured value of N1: 3.81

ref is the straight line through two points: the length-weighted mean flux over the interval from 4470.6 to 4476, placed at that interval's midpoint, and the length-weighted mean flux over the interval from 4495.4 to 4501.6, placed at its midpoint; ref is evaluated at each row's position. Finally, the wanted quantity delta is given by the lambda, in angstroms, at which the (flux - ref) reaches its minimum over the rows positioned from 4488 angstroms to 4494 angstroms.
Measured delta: 4493.82 angstroms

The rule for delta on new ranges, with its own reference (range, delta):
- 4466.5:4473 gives 4466.99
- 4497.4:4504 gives 4497.96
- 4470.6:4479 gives 4471.11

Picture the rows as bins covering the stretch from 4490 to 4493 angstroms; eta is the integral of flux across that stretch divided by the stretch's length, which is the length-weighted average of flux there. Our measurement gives 44.0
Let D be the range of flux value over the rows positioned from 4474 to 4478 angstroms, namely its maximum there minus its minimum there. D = 0.3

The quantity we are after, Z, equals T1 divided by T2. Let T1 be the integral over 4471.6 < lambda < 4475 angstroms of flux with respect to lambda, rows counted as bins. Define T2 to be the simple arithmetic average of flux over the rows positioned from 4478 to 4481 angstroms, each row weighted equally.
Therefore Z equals 3.45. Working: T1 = 152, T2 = 44.0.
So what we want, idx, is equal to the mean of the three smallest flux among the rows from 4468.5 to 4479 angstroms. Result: 43.0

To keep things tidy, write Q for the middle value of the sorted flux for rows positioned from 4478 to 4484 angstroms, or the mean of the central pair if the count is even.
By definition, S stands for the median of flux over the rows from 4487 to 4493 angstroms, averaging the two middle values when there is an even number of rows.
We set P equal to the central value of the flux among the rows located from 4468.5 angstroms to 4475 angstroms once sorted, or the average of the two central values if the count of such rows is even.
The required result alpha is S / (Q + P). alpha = 0.506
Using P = 43.8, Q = 43.4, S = 44.2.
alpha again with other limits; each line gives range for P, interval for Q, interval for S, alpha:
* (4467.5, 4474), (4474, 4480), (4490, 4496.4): 0.497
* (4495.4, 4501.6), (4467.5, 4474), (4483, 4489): 0.503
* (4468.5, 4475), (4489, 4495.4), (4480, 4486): 0.495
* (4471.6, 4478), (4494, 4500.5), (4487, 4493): 0.492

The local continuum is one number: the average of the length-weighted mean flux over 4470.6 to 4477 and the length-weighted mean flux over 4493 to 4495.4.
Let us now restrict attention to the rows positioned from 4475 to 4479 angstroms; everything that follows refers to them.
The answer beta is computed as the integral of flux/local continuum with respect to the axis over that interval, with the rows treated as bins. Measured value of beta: 4.1 angstroms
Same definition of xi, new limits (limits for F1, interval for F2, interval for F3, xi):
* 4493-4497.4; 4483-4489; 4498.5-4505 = 0.2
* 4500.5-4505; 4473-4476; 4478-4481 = -0.3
